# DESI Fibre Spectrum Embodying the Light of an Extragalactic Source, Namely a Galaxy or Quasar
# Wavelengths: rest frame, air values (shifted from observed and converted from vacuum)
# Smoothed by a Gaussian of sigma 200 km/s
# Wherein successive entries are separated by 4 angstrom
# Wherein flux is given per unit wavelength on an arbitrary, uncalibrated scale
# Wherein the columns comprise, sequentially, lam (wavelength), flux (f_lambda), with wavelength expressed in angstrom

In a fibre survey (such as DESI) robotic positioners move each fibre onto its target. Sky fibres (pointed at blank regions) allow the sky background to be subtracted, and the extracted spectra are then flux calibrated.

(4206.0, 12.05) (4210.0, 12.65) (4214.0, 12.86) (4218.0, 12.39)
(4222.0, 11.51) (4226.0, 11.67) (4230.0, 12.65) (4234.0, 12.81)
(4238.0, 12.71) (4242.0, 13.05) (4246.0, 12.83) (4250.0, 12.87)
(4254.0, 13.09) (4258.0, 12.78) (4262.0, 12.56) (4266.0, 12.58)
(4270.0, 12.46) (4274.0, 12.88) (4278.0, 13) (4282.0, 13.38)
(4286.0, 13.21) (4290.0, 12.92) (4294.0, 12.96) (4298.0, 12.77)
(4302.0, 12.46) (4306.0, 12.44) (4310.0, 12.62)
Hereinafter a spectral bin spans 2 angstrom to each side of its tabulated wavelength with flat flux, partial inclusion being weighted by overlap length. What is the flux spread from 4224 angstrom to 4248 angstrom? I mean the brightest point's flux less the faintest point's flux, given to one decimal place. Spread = 1.4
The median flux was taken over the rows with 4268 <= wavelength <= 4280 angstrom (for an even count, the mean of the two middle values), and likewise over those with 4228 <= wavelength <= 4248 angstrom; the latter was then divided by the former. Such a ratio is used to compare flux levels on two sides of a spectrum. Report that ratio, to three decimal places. 0.995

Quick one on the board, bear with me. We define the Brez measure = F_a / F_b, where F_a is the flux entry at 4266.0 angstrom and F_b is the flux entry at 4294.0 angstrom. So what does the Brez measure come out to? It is 0.97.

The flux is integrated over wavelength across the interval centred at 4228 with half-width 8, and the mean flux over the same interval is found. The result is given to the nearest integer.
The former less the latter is 182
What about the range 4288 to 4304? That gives 192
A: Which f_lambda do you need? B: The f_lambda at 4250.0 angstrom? 12.87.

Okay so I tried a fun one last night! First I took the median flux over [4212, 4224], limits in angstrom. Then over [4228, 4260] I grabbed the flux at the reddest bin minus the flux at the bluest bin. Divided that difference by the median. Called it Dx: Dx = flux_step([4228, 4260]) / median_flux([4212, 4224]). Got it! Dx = 0.010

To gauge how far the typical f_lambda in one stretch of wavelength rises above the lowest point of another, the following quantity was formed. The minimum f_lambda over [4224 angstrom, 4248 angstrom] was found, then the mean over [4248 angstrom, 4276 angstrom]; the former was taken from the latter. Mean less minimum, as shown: 1.1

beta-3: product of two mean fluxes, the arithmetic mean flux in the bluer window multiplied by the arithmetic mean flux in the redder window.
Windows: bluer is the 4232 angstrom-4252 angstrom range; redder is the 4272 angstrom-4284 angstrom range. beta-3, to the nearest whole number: 168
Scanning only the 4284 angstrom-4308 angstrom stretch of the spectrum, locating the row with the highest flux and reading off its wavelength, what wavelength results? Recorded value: 4286.0 angstrom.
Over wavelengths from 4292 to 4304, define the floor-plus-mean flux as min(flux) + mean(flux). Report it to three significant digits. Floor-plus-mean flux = 25.2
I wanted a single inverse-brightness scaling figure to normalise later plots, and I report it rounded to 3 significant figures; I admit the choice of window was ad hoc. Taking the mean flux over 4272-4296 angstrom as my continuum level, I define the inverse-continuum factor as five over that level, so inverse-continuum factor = 0.383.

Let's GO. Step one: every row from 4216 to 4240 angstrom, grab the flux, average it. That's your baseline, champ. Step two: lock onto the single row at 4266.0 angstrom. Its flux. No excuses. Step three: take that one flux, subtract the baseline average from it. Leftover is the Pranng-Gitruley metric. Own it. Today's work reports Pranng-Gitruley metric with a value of 0.3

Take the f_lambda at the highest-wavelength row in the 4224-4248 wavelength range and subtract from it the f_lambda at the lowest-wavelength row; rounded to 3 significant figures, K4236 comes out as 1.16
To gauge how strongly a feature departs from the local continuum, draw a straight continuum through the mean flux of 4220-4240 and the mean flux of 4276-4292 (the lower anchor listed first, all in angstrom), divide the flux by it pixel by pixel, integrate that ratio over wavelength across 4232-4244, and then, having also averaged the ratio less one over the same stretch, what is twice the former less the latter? 25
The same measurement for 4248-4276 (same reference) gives 56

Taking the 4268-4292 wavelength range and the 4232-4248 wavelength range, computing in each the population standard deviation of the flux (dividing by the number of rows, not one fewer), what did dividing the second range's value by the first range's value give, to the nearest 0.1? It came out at 0.4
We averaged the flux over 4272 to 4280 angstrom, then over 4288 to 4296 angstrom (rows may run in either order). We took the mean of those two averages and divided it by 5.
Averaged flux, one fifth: 2.59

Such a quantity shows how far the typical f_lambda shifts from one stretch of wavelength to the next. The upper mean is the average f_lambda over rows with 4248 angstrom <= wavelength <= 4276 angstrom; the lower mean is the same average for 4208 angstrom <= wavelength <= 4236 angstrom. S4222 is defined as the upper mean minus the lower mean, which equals 0.38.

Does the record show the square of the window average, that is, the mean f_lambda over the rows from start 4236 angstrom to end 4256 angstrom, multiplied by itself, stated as 167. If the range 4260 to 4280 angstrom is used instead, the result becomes 161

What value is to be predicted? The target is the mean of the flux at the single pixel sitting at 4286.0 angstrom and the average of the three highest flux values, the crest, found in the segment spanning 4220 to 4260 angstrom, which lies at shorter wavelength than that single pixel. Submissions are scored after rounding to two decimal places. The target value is 13.11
